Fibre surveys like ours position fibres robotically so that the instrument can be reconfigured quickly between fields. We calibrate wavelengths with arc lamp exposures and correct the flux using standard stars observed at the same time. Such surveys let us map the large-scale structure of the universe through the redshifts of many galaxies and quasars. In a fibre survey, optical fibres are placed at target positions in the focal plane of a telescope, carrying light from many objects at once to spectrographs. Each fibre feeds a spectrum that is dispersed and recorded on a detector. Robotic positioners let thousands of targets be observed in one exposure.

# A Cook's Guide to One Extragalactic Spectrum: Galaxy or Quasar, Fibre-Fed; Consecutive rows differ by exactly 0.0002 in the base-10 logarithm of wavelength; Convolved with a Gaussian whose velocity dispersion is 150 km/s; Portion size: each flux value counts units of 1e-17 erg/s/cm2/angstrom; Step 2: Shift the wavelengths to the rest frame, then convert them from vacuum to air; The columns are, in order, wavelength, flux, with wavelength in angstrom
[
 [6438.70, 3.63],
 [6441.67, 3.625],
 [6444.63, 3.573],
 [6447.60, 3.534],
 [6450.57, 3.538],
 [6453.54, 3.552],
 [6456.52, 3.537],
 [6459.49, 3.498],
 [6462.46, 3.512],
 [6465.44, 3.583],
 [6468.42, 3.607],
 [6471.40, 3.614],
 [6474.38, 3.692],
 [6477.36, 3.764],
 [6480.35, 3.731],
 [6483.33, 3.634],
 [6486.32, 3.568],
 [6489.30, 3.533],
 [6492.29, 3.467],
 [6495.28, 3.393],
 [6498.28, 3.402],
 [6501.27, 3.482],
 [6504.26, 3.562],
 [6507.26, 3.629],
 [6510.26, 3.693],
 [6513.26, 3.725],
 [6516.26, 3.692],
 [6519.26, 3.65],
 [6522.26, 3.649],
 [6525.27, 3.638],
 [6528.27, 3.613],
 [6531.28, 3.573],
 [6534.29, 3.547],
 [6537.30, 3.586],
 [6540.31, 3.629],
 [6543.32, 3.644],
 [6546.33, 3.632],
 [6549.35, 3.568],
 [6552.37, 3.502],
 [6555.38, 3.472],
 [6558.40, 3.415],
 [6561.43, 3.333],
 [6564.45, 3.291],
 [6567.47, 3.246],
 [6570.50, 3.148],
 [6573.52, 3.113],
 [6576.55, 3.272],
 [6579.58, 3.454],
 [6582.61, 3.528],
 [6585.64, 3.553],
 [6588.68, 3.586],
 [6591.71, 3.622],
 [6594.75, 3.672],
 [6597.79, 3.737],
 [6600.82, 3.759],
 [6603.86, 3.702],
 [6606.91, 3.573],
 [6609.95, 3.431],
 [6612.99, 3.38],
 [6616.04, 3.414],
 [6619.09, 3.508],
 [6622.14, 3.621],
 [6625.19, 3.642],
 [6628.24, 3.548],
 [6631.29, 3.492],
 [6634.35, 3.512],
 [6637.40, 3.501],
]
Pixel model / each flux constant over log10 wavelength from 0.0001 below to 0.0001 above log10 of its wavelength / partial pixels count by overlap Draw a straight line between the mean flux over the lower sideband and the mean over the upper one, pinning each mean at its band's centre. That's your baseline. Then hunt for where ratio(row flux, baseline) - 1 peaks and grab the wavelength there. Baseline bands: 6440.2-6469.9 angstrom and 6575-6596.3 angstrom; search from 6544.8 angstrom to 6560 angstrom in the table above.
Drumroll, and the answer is 6546.33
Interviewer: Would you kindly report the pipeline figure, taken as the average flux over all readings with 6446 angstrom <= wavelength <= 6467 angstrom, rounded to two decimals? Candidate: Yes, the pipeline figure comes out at 3.54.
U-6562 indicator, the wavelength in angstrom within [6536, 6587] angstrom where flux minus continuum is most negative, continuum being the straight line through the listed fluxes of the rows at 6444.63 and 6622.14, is 6573.52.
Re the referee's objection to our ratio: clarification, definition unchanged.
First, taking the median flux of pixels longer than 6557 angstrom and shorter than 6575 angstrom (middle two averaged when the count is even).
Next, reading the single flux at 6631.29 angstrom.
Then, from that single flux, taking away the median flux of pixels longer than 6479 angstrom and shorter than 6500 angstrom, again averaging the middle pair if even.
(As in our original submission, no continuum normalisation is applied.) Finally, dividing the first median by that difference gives -80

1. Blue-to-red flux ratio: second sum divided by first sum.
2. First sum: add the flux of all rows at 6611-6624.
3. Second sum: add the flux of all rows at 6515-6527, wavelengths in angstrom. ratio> 1.05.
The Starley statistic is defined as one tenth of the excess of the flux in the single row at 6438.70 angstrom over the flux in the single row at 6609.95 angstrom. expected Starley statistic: 0.020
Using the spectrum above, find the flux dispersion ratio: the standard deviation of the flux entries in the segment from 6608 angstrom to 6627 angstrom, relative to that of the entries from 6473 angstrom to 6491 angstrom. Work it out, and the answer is 1.21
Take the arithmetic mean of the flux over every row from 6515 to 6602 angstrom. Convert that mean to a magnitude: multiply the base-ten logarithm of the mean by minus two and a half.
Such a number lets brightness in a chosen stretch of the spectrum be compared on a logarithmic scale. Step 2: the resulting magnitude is -1.37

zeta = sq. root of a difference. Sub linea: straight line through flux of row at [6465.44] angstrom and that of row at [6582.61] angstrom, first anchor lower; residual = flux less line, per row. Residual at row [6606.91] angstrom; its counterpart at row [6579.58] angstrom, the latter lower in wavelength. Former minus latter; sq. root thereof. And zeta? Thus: 0.36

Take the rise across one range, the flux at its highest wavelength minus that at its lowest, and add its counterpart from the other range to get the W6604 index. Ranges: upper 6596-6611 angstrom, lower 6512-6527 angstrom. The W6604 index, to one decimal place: -0.4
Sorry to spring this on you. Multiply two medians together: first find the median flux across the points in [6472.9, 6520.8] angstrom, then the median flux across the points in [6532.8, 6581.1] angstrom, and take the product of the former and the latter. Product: 12.58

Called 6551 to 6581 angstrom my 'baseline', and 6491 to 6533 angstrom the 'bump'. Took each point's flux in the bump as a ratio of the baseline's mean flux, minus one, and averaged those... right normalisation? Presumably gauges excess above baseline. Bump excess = 0.078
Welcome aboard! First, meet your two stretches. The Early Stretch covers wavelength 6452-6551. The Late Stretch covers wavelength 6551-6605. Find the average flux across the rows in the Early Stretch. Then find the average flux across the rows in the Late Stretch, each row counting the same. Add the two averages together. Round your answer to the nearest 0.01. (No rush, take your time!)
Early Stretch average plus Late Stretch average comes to 7.06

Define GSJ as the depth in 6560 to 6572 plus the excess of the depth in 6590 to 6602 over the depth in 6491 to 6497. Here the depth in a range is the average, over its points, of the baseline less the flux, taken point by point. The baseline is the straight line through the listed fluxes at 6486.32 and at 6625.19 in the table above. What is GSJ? 0.14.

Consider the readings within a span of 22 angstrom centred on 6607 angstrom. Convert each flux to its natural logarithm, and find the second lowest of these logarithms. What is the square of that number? 1.51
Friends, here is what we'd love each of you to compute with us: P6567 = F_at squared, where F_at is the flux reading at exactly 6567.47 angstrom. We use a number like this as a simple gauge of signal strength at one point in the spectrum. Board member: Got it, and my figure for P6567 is 10.5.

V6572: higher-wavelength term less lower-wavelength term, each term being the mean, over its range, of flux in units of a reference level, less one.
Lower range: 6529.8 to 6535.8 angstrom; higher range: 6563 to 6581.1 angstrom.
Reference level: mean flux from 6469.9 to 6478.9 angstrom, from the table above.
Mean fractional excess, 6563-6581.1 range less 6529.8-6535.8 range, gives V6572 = -0.08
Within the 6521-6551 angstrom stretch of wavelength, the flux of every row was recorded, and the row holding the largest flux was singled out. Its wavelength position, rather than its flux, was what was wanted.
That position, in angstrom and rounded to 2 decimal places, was 6522.26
